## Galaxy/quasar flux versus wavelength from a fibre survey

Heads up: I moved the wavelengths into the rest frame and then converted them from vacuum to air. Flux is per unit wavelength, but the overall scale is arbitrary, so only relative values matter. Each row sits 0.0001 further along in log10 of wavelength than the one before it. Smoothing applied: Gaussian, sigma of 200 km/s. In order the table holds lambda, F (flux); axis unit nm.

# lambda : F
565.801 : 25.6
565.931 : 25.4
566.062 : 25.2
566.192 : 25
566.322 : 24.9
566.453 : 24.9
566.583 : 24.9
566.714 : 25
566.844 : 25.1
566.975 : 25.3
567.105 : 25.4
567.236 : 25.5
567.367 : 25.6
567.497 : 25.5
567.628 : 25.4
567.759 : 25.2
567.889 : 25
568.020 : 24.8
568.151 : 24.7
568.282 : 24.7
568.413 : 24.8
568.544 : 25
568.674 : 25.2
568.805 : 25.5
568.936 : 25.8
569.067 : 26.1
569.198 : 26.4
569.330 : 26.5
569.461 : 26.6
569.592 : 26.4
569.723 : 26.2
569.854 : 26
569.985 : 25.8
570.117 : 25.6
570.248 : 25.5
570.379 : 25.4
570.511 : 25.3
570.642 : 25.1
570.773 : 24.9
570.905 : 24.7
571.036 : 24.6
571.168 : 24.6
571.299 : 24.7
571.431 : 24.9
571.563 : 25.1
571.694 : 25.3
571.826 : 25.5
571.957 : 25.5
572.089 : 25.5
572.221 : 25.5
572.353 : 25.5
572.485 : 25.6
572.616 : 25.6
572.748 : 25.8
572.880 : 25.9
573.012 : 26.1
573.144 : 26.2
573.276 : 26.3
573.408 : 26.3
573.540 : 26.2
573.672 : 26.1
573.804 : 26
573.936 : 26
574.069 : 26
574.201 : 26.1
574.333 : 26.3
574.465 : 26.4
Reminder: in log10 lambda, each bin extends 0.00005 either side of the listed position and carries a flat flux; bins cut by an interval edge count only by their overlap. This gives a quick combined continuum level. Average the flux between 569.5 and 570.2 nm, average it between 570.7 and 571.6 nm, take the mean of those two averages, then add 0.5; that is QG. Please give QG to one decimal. 25.9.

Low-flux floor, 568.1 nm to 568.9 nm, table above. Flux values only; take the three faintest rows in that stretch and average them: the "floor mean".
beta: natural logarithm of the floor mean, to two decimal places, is 3.21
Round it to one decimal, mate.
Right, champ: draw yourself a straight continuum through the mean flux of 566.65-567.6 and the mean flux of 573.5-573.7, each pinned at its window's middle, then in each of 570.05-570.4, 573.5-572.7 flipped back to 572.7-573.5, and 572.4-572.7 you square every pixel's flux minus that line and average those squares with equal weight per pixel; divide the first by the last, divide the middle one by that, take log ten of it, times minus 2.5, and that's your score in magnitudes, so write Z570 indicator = 2.8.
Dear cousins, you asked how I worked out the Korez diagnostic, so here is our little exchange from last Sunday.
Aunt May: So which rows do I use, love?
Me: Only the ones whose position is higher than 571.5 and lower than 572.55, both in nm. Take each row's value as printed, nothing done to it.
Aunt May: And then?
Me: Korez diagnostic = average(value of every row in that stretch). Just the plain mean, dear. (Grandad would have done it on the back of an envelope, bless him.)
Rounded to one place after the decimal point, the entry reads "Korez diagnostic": 25.4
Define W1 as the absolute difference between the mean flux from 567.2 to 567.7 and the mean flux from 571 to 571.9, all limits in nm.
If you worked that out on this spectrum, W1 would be 0.5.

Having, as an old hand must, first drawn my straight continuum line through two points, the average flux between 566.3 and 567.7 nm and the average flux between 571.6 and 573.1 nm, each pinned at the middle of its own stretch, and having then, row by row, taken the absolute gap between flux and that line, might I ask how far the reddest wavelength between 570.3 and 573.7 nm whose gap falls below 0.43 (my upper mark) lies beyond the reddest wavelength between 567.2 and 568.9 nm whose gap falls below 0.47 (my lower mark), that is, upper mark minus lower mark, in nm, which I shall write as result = 4.87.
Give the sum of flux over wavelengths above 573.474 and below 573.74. 52.3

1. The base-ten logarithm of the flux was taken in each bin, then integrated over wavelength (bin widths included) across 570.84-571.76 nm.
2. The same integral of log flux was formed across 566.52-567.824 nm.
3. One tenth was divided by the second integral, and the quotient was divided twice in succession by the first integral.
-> 0.033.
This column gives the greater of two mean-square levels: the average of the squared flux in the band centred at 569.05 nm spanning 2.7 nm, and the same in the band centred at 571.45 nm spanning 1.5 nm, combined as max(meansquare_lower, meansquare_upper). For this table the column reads 655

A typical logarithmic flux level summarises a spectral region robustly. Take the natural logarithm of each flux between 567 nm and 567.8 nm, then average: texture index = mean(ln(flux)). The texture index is 3.24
